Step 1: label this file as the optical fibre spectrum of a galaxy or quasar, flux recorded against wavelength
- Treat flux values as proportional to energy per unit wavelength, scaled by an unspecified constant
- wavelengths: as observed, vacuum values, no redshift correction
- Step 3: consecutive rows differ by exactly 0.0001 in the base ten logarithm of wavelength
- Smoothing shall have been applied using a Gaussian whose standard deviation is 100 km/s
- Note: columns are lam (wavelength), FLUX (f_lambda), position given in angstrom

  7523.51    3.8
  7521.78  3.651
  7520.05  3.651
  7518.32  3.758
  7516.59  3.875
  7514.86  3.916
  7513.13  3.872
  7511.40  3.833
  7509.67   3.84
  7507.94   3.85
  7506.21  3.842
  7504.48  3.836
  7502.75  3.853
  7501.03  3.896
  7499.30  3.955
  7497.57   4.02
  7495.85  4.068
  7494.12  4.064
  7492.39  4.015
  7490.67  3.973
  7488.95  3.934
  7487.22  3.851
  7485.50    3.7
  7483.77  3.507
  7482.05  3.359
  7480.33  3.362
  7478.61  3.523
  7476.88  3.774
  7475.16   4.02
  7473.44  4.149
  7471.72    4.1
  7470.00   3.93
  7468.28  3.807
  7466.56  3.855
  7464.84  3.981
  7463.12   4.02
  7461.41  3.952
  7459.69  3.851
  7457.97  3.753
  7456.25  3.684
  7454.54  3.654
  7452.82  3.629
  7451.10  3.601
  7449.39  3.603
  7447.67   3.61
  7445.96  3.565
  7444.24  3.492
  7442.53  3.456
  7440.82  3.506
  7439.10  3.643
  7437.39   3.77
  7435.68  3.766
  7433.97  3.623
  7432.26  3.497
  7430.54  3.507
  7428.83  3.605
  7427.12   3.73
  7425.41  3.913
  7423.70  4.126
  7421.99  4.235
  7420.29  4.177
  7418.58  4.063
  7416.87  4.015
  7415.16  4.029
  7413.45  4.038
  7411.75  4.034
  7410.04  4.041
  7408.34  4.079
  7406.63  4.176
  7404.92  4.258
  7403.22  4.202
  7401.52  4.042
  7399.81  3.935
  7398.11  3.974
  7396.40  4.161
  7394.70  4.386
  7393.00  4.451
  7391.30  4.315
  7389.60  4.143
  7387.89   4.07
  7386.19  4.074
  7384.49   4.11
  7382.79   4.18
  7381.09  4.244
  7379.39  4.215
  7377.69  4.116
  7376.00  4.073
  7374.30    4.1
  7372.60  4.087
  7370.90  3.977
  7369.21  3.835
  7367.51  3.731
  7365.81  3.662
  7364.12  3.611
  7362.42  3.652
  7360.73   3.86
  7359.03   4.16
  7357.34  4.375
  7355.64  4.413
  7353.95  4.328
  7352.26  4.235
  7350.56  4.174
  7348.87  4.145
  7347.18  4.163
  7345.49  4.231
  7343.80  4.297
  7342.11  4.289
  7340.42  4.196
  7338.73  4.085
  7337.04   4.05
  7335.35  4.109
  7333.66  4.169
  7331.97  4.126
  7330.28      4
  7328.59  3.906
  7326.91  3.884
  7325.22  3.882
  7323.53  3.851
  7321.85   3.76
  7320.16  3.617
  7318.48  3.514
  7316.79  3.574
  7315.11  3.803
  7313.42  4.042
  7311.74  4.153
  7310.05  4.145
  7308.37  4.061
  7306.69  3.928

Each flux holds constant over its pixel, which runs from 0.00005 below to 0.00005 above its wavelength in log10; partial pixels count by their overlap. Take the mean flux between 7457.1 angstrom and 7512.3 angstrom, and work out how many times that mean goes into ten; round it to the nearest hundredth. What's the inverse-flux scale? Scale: 2.59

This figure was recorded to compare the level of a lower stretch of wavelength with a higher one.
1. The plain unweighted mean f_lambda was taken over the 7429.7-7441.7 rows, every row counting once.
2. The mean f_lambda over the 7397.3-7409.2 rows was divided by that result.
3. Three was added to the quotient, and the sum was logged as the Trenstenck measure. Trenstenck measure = 4.133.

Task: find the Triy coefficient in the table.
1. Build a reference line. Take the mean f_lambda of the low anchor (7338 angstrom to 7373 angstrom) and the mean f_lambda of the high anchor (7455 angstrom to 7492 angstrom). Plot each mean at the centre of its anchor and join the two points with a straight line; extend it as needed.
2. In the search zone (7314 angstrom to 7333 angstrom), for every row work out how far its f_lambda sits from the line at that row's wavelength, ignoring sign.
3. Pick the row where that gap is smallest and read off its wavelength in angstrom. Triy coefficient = 7331.97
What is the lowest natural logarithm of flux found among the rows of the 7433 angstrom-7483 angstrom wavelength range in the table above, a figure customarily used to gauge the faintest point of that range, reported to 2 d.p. 1.21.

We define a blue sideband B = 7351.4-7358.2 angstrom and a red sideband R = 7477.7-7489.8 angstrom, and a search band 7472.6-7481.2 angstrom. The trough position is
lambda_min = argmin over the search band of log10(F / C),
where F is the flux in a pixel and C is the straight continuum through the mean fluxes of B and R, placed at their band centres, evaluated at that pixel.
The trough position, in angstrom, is 7480.33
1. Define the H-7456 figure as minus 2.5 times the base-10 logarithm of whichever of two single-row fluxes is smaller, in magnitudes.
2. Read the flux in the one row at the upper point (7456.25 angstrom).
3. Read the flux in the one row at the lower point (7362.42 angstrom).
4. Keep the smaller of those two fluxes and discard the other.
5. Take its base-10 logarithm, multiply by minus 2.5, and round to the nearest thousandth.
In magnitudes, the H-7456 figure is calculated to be -1.406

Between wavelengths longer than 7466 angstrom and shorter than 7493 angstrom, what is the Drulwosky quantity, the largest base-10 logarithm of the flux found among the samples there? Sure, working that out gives 0.618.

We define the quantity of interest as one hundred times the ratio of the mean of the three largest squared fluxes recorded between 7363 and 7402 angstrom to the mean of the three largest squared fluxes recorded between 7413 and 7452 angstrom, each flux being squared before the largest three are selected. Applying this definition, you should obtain 110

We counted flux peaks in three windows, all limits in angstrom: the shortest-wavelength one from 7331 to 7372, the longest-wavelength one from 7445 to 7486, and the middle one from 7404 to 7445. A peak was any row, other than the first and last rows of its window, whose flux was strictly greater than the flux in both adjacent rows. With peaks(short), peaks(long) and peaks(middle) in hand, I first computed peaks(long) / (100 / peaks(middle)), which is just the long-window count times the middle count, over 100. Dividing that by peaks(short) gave 0.030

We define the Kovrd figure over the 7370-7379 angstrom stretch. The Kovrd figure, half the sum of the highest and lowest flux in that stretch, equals 4.05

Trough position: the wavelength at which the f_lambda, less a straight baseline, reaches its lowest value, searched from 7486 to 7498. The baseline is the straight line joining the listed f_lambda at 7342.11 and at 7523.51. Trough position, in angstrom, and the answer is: 7487.22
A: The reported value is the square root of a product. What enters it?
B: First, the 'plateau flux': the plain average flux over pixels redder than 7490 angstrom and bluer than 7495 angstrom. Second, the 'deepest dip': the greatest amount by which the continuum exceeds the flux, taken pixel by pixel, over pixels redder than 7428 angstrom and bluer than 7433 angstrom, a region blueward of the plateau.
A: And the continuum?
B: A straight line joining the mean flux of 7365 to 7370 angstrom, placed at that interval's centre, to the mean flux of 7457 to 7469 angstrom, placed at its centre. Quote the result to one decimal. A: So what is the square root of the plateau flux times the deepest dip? 1.2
